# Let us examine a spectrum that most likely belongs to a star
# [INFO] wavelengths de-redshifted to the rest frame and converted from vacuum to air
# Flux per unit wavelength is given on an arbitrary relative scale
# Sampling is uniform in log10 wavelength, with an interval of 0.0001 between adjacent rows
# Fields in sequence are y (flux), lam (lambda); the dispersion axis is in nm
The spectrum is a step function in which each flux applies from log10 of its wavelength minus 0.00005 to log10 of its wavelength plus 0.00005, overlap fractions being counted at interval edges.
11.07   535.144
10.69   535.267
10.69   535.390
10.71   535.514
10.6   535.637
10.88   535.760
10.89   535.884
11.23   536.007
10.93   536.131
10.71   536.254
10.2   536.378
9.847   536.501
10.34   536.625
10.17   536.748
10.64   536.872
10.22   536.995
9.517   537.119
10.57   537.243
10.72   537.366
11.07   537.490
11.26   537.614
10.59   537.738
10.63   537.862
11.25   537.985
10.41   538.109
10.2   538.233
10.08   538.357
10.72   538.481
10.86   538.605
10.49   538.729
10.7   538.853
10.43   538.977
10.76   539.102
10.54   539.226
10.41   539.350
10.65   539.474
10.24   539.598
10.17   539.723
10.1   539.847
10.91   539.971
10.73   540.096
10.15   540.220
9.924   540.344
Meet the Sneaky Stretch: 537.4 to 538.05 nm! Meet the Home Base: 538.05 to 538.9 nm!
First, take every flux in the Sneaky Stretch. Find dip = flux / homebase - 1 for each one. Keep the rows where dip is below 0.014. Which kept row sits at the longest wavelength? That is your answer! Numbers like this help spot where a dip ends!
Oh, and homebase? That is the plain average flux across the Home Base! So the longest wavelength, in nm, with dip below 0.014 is 537.862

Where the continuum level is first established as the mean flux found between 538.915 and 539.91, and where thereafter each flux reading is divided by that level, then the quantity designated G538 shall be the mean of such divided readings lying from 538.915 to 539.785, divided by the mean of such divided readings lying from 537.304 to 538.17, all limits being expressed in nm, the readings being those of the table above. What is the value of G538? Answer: 0.96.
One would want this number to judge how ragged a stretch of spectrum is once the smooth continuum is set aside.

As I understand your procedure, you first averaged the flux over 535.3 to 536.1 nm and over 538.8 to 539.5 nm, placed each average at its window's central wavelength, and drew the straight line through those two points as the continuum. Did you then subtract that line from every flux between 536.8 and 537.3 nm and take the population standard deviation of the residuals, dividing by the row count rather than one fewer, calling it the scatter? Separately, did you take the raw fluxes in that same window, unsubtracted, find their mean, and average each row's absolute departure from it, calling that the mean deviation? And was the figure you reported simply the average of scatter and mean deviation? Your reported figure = 0.41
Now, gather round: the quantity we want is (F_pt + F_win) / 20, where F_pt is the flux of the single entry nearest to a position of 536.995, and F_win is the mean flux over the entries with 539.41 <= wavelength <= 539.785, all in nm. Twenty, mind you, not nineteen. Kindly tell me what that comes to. 1.03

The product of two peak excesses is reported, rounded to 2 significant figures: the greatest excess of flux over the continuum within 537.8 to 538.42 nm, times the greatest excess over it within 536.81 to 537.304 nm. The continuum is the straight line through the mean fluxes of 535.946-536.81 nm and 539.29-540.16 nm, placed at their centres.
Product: 0.12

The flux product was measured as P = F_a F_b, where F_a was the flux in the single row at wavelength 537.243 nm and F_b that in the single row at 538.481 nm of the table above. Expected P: 113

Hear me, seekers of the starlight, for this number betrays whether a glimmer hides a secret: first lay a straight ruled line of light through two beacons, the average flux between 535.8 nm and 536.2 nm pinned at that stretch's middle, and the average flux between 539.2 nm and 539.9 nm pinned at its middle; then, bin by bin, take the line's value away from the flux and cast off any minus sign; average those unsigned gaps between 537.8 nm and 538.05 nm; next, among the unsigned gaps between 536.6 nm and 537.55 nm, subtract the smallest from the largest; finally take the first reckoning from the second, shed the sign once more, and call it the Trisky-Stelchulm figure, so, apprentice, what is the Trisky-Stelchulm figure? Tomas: 0.93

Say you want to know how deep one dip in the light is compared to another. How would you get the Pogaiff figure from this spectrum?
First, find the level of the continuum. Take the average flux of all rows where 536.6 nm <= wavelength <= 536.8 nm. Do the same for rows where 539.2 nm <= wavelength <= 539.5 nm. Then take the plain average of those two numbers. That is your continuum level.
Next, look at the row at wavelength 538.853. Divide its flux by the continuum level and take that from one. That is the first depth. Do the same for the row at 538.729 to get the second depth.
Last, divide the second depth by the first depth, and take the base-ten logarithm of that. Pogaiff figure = -0.5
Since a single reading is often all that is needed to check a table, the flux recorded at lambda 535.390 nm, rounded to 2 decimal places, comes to 10.69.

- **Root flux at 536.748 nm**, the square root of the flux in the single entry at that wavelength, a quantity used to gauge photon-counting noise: 3.19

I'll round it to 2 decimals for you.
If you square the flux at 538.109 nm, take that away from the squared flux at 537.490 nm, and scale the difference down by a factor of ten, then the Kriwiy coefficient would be 1.42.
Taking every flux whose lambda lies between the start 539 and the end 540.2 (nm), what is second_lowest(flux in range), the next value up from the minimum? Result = 10.17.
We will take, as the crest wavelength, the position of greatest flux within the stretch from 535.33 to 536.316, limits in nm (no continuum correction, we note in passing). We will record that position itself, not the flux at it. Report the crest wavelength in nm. 536.007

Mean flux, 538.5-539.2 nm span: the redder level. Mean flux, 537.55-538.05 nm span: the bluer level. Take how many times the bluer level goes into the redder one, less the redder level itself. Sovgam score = -9.67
